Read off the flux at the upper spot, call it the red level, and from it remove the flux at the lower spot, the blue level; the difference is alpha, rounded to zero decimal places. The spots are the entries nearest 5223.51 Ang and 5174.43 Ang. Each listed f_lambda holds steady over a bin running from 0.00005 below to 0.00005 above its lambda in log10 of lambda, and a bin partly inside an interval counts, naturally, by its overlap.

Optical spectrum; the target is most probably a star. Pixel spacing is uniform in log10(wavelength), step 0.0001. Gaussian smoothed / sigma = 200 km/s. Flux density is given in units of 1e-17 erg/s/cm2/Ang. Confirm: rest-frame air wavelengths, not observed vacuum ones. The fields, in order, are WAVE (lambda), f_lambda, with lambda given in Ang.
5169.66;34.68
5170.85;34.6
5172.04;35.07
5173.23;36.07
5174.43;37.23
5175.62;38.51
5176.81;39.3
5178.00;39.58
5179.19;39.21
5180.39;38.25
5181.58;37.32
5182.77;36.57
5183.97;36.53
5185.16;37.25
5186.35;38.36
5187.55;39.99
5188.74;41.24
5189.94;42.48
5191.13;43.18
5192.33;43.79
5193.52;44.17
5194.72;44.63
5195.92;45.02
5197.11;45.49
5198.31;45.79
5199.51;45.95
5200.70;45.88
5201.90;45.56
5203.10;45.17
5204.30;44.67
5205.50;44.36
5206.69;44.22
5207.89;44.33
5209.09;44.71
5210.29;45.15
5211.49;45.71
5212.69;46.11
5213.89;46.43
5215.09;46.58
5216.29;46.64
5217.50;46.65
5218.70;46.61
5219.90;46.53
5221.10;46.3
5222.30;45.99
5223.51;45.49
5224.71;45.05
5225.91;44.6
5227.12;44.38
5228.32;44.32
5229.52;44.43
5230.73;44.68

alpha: 8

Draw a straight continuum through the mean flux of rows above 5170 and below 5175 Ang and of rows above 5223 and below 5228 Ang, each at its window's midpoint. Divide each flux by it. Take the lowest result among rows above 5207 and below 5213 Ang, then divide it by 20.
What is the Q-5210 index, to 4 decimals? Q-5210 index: 0.0530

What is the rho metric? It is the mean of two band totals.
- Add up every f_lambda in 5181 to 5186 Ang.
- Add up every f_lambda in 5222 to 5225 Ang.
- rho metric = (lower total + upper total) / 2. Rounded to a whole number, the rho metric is 142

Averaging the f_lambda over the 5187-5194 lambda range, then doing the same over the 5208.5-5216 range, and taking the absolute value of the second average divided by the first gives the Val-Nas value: 1.08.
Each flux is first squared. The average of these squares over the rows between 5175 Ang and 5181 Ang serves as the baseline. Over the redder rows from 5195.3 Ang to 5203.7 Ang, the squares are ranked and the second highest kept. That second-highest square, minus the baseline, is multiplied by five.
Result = 2930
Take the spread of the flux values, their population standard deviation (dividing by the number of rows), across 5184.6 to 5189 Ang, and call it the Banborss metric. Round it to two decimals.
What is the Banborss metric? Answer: 1.52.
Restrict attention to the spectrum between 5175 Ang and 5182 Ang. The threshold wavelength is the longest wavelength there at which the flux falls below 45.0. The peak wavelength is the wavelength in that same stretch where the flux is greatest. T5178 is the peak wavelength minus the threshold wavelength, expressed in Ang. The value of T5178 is -3.6 Ang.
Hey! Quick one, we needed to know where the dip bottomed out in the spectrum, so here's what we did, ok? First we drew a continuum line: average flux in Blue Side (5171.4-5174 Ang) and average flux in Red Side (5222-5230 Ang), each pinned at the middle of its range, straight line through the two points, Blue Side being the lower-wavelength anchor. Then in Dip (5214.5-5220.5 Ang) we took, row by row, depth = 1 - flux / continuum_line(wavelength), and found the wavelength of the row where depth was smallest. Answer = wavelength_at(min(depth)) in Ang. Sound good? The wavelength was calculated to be 5215.09 Ang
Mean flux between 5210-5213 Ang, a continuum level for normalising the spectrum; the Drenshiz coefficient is 45.7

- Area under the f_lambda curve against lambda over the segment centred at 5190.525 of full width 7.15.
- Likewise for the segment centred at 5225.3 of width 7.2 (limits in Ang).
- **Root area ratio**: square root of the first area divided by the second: 0.969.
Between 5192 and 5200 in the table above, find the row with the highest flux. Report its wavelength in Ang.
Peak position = 5199.51 Ang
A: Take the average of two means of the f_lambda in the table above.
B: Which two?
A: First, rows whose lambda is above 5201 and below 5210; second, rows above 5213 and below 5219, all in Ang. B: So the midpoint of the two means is 45.6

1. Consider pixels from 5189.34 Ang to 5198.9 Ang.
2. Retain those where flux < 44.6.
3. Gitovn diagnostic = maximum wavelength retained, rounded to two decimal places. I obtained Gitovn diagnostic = 5193.52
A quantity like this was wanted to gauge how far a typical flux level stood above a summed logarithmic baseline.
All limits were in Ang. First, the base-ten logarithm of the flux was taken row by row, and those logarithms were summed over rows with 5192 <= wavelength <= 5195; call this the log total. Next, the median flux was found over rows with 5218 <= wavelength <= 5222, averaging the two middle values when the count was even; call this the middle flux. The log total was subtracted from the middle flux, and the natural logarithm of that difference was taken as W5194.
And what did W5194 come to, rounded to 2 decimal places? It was 3.73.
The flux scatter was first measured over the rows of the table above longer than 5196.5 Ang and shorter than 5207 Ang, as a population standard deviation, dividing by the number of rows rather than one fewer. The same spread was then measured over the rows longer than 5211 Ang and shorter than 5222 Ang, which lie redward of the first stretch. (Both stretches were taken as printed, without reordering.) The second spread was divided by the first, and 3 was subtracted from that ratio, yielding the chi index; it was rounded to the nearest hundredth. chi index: -2.53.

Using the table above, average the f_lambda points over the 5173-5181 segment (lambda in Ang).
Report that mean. 38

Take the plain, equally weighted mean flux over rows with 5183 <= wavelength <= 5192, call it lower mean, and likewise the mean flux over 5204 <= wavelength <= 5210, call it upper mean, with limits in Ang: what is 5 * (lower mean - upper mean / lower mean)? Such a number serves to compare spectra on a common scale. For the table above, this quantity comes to 194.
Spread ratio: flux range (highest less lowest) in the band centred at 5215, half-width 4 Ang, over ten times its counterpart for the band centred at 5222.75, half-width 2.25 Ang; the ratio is 0.08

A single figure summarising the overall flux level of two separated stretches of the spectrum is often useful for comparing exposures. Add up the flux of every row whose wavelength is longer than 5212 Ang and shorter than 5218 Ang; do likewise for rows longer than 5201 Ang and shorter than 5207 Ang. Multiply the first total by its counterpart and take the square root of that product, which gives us 228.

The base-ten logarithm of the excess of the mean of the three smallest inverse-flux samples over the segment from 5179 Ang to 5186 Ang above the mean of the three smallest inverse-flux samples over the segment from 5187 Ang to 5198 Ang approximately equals -2.4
